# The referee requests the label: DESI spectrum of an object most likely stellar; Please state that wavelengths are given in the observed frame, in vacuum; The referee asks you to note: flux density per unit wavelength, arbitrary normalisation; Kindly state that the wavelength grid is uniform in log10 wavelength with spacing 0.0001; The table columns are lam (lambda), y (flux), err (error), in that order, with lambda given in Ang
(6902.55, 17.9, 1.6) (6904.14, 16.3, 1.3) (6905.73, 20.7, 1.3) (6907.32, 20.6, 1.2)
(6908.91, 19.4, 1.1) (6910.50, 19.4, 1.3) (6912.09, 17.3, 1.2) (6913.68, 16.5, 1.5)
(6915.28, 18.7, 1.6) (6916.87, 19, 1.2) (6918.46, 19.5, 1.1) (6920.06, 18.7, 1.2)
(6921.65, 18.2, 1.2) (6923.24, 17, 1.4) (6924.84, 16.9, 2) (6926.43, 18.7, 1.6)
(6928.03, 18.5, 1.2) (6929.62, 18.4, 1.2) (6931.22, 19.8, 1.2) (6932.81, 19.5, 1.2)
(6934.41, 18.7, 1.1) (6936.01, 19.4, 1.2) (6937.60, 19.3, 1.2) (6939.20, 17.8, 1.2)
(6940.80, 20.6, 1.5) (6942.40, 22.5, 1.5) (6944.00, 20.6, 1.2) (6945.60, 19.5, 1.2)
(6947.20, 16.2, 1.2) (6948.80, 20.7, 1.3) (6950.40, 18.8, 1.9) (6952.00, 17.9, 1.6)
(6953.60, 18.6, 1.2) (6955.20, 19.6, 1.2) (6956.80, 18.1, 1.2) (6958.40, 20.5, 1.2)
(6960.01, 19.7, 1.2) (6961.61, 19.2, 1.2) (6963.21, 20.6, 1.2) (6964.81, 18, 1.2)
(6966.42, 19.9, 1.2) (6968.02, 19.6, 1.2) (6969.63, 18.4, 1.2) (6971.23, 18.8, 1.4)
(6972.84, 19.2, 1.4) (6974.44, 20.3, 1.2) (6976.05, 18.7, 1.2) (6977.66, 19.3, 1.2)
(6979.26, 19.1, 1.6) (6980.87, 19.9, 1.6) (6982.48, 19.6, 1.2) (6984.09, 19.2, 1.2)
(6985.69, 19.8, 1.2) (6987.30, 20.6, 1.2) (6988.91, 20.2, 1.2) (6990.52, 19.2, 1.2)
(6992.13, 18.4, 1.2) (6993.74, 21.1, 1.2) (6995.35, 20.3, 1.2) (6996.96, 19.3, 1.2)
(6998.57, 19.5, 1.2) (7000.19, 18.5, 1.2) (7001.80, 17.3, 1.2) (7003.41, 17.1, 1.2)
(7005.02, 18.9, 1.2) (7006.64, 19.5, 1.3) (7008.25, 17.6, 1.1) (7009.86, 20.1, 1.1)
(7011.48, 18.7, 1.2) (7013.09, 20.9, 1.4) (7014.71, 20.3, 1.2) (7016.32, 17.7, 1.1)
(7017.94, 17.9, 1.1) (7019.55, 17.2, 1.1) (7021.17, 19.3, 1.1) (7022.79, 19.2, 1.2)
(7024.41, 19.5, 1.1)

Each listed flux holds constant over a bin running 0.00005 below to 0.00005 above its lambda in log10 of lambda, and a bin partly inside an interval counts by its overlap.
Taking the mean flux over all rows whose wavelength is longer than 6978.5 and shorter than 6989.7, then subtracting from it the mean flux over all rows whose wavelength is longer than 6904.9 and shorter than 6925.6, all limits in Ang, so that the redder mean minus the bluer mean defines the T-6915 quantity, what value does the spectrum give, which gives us 1.2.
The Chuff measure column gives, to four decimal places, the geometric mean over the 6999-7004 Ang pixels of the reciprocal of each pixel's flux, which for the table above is 0.0567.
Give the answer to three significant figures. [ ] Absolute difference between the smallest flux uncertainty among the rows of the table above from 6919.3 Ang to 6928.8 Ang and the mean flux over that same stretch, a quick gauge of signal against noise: 16.8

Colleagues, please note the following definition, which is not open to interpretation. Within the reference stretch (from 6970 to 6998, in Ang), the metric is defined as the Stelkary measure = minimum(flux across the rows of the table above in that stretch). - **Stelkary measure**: 18.4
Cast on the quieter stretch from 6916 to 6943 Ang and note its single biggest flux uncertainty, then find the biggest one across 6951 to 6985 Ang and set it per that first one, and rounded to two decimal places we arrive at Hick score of 0.80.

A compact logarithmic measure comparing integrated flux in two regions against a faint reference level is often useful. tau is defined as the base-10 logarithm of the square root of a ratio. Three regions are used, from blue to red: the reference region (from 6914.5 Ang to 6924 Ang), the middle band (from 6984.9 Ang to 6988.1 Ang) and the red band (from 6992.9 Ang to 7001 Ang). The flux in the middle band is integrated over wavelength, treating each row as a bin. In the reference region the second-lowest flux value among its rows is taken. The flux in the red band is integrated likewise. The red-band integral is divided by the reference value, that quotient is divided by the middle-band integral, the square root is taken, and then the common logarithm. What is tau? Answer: -0.4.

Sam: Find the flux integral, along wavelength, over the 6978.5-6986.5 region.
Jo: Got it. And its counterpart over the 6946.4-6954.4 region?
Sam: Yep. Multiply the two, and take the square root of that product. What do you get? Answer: 152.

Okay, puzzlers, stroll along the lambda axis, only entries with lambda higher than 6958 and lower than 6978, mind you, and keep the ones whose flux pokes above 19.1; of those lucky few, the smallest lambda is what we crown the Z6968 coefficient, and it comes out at 6958.40 Ang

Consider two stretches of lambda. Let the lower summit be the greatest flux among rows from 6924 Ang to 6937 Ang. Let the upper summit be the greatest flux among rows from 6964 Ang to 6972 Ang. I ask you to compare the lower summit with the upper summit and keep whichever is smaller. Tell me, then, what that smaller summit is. 19.8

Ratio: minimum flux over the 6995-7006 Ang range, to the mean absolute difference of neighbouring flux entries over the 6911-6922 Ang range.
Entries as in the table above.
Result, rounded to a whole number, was 20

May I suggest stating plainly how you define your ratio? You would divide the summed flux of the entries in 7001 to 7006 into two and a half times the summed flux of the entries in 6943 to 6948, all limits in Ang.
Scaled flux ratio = 2.64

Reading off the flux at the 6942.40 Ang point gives 22.5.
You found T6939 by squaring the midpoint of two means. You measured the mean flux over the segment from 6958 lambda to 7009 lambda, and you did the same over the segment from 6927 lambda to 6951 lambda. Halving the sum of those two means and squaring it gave 373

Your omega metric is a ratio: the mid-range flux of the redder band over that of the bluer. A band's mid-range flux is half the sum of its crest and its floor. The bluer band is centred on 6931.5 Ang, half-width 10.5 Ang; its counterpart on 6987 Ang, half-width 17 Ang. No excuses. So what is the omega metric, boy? 1.02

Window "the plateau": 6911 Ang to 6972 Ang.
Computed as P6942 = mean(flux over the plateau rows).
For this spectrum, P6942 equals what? 18.94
